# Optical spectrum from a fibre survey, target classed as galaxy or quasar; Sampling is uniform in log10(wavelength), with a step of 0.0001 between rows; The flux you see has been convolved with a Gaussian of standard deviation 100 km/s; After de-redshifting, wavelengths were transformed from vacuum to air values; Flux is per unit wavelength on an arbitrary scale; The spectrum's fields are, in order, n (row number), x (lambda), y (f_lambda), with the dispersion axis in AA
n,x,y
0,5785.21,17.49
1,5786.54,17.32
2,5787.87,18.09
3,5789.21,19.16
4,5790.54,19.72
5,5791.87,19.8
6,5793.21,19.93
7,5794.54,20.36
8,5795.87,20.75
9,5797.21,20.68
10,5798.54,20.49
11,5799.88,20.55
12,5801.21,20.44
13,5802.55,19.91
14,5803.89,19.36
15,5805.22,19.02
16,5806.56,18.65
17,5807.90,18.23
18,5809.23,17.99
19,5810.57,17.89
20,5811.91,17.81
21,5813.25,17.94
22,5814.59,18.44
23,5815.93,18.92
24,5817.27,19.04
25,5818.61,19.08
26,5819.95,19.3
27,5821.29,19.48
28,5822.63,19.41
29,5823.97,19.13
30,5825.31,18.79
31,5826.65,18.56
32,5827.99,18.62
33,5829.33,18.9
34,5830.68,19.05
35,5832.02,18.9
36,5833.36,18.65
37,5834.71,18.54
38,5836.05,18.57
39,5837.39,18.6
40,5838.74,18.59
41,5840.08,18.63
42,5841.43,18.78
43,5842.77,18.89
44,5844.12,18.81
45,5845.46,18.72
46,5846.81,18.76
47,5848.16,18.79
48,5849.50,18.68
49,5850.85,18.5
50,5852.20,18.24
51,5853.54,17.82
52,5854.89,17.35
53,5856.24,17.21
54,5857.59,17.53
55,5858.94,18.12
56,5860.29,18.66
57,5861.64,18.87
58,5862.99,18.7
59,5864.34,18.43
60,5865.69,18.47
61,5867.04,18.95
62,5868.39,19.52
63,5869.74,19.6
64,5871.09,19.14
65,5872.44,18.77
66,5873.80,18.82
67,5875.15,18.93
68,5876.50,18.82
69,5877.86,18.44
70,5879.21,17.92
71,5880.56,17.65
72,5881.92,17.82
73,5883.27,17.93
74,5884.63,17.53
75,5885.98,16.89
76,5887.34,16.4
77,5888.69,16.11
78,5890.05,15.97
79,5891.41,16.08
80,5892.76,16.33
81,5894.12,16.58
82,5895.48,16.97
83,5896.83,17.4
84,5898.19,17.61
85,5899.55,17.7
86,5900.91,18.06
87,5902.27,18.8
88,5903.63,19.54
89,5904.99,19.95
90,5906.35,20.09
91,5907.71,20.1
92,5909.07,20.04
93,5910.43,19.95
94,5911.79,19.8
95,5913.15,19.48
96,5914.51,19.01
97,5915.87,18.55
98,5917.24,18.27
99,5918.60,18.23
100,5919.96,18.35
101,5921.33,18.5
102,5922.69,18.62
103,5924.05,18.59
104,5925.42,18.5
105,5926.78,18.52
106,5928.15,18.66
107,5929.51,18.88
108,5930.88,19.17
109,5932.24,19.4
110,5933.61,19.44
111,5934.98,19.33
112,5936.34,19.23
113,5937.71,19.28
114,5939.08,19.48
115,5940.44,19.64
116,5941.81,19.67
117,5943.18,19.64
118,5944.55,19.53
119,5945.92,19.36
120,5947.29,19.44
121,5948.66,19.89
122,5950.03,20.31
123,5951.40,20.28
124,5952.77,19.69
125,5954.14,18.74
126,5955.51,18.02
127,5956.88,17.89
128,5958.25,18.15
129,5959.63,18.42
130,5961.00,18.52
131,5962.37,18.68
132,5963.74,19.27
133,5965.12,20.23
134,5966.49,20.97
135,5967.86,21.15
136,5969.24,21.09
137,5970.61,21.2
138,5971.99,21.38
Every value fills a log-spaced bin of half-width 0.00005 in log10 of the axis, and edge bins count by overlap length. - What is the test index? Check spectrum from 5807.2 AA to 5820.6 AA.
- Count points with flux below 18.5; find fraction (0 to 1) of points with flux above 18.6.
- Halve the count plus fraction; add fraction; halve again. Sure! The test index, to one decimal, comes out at 1.8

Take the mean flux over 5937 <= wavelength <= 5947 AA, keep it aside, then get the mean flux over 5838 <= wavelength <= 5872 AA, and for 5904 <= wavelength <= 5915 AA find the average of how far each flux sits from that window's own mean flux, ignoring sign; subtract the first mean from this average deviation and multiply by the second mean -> -357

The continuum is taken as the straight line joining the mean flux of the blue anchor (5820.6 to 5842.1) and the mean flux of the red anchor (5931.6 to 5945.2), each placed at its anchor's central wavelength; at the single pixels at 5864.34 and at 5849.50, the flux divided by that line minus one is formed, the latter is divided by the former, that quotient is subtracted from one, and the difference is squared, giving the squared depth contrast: 0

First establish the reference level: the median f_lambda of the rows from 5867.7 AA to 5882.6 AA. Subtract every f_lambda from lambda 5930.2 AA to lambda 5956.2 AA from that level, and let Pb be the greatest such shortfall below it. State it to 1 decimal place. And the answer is 0.8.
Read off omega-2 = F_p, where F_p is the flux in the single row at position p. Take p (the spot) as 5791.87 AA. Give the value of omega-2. 19.8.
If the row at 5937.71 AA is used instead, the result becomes 19.28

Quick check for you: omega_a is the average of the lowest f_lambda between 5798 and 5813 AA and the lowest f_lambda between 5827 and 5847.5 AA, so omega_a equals 18.2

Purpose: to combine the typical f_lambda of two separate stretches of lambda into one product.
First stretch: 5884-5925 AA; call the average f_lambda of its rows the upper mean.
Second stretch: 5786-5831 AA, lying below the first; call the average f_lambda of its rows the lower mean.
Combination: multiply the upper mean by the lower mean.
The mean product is 348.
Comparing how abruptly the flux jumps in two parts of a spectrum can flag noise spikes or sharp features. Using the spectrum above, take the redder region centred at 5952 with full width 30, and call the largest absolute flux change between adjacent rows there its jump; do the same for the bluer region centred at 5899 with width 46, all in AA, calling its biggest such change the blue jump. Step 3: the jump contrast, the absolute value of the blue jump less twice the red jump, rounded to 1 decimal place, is 1.2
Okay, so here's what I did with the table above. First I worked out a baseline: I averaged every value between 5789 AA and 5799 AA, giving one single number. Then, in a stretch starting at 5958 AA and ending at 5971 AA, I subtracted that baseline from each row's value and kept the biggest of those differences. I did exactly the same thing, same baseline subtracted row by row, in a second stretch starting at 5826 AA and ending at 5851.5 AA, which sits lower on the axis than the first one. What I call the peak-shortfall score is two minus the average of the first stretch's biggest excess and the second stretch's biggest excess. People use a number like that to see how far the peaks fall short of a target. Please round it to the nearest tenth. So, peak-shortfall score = 2.0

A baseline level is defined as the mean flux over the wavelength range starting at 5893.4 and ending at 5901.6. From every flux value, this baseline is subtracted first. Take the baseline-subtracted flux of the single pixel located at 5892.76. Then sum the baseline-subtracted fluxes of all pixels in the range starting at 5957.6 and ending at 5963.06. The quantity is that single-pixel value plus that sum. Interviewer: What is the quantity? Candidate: 3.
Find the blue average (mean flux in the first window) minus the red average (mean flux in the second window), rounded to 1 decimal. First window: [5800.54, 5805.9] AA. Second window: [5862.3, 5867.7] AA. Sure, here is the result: 1.0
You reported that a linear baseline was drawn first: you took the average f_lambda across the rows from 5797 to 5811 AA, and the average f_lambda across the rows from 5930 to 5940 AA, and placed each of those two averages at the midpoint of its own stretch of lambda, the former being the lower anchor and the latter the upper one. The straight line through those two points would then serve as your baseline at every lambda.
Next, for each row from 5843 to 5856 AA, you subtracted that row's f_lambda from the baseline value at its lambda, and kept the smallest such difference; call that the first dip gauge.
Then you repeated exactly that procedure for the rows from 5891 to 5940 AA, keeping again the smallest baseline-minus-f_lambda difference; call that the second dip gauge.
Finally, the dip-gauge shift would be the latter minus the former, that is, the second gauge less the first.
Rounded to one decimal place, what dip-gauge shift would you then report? -1.3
